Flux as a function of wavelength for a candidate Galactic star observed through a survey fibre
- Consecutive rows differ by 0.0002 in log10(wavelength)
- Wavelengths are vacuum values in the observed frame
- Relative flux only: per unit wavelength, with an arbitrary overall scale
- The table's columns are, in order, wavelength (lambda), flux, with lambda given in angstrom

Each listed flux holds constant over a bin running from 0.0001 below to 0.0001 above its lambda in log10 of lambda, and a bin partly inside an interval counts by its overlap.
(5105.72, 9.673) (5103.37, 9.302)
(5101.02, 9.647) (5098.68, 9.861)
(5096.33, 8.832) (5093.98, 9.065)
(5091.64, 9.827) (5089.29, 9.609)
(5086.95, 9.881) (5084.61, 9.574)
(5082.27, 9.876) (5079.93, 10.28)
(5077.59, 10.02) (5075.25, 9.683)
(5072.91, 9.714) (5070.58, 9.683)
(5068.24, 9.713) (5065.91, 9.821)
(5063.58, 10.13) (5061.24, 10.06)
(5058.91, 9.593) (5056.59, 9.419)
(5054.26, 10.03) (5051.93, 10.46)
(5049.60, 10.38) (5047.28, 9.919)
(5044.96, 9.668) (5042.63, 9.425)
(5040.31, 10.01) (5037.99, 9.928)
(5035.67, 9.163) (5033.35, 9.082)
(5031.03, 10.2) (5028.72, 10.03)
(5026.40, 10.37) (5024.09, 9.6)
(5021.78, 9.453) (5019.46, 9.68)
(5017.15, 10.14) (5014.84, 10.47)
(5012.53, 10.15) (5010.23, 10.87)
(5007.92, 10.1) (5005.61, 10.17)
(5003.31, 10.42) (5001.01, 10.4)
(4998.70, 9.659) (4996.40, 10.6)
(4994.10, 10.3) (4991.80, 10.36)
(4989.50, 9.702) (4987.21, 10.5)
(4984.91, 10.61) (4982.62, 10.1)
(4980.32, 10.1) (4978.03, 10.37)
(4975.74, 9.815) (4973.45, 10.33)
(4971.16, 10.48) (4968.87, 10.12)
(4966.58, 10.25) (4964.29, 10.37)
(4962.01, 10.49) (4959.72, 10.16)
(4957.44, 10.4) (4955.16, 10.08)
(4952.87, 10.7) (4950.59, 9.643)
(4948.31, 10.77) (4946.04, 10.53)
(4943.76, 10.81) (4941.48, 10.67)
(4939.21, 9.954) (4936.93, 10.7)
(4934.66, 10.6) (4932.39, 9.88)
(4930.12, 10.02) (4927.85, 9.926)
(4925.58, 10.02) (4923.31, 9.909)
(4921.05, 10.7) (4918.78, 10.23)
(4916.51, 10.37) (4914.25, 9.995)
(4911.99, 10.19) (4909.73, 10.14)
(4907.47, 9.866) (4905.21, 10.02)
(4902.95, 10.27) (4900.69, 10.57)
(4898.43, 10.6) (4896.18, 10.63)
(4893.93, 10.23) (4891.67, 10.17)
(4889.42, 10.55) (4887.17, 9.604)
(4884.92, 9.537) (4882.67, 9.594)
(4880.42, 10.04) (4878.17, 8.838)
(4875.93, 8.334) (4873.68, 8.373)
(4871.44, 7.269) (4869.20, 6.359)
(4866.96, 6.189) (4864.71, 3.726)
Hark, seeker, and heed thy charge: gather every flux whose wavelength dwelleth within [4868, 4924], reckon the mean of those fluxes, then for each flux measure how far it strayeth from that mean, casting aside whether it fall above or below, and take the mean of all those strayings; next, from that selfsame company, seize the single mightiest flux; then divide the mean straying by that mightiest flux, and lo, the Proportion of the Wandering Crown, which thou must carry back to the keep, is 0.072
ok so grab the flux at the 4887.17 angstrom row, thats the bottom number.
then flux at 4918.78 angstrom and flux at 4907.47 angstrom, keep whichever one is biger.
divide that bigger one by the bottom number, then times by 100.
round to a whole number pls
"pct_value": 107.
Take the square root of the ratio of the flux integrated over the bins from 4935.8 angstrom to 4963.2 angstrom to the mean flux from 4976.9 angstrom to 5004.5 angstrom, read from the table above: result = 5.27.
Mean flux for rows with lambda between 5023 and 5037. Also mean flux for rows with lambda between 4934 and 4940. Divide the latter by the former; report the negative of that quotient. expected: -1.070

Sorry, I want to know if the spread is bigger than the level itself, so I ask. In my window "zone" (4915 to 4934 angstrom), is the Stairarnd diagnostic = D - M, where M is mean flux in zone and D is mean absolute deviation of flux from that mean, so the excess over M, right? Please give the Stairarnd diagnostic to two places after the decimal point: -9.91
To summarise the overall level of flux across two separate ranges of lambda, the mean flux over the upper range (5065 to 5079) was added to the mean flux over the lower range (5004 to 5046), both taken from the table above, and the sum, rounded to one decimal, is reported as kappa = 19.7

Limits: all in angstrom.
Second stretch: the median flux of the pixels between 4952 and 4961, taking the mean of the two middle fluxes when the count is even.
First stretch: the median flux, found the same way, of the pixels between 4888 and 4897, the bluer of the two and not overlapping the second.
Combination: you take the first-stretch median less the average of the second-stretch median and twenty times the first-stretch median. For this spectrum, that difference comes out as -99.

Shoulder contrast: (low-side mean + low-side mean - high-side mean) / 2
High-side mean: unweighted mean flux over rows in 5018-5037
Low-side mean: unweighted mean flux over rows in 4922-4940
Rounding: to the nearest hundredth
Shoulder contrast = 5.28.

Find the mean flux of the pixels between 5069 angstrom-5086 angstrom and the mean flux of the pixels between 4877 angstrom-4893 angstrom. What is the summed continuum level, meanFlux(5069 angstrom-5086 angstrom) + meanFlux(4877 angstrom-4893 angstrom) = 19.6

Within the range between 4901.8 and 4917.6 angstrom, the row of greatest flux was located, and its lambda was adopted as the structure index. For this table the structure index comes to 4916.51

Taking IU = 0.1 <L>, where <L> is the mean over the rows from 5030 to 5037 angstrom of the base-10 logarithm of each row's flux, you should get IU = 0.098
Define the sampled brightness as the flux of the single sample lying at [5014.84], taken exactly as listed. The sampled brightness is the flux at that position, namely 10.47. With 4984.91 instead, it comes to 10.61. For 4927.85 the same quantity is 9.926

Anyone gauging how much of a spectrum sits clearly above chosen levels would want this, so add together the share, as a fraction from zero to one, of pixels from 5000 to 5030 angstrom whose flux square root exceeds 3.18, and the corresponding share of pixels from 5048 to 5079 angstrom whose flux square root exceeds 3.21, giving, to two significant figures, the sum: 0.77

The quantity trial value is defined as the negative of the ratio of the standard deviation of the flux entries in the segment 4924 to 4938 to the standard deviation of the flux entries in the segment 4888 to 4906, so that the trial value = -1.5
